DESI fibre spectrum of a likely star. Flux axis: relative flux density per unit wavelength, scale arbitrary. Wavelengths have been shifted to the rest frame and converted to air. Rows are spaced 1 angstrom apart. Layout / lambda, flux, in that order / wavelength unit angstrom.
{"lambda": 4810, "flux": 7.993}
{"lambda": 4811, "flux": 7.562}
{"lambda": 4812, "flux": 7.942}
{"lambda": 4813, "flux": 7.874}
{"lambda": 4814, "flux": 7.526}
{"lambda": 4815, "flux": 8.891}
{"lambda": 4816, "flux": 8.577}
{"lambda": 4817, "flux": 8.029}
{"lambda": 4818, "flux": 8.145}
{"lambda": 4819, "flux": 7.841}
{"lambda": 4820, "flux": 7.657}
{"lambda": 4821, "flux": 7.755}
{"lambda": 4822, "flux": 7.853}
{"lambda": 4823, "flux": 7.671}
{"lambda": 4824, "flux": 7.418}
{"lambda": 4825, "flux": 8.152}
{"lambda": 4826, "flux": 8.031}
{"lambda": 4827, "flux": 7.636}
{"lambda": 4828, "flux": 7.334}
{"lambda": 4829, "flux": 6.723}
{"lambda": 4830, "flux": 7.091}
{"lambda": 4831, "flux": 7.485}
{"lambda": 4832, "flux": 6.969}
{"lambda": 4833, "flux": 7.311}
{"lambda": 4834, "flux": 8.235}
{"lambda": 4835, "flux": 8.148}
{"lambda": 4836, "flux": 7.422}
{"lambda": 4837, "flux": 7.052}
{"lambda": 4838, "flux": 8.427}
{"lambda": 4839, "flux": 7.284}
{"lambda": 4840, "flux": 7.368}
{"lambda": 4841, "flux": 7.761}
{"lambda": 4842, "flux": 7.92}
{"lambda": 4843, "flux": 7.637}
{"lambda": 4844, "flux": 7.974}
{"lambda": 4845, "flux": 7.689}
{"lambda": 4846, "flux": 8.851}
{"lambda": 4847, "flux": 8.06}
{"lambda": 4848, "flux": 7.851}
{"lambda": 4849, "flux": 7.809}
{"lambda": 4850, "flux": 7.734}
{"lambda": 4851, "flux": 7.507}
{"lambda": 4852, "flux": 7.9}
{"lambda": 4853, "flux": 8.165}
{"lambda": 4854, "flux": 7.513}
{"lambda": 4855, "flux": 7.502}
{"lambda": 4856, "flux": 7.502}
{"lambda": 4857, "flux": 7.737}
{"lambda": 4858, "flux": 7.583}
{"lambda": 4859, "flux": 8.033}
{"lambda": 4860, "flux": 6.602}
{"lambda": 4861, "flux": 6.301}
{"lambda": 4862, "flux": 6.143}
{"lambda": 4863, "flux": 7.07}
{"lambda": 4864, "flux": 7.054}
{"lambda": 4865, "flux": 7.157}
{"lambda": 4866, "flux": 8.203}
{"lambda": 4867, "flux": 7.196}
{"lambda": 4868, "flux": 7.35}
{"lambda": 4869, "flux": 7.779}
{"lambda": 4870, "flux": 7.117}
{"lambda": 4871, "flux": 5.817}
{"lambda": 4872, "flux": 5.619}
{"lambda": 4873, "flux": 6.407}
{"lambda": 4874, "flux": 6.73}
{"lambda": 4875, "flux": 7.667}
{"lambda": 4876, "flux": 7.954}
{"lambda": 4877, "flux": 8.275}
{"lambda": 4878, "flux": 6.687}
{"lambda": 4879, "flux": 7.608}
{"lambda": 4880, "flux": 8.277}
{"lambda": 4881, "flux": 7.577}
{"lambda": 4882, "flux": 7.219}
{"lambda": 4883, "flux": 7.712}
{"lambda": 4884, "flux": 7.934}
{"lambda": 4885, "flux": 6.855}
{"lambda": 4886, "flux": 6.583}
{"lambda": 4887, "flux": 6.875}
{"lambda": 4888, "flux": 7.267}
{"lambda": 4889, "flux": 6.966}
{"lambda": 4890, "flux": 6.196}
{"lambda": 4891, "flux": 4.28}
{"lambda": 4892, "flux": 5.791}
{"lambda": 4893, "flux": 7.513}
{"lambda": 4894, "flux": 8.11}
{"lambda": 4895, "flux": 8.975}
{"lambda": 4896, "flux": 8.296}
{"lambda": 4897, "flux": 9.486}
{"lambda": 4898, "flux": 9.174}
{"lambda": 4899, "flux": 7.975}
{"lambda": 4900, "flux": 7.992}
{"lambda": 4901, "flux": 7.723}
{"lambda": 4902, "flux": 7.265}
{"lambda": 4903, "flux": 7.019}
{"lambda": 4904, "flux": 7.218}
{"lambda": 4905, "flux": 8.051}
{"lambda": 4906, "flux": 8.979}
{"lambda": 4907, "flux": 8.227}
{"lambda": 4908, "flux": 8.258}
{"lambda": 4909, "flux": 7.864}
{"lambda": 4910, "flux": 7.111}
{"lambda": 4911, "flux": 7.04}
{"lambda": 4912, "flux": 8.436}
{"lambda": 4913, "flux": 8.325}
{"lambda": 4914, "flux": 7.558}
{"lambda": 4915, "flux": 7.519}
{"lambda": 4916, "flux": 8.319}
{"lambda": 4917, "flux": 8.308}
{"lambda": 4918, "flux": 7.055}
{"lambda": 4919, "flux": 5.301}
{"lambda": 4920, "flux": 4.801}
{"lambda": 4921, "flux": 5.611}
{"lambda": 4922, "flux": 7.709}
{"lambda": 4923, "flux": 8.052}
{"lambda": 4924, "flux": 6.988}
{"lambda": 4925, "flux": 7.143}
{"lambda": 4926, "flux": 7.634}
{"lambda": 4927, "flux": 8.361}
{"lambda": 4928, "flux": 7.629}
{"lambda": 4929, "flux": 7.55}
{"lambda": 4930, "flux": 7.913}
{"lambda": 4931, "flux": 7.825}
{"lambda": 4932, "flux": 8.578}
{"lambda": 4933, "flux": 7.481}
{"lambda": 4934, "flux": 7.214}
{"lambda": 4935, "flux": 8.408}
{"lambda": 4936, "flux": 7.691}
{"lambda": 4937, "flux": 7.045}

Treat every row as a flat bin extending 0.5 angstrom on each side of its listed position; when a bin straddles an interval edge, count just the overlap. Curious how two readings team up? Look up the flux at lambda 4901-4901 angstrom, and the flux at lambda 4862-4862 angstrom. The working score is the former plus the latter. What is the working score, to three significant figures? 13.9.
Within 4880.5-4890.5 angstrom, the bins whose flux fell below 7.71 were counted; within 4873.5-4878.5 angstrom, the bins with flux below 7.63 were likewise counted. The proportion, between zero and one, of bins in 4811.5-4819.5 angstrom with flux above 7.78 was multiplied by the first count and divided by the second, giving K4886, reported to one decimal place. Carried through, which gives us 3.5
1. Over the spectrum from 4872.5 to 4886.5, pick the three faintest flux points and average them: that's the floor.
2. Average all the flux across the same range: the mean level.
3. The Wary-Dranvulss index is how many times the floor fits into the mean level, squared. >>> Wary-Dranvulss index 1.27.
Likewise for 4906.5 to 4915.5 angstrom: 1.17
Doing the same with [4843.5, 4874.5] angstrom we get 1.57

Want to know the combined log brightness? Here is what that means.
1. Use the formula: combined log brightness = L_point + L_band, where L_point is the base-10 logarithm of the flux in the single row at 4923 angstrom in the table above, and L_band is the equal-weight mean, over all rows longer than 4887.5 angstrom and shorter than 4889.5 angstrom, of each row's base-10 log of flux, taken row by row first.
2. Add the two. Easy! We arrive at 1.76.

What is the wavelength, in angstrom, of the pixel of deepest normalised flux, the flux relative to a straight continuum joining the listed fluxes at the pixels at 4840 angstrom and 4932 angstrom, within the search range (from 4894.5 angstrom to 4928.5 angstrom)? 4920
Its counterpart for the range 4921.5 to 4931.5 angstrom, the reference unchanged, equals 4924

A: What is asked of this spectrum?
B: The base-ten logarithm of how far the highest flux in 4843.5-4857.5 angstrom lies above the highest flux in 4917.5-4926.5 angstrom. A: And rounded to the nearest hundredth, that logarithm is -0.10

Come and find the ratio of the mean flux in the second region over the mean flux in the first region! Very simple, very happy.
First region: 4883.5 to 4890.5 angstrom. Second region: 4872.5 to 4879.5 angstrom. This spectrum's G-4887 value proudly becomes 1.05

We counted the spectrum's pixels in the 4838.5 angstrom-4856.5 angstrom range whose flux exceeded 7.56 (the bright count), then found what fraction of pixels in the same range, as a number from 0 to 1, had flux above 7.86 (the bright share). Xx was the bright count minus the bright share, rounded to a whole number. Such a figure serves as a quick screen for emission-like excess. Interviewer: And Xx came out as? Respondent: 12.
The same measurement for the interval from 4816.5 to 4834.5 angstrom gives 11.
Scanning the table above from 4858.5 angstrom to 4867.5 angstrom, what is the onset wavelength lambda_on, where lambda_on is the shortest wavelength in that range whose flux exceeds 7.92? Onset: 4859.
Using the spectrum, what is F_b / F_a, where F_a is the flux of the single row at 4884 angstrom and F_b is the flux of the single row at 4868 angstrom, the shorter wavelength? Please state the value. 0.93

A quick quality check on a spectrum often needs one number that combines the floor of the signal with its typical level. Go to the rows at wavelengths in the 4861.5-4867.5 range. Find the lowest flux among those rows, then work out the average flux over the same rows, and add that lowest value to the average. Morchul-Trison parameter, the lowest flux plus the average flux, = 13.3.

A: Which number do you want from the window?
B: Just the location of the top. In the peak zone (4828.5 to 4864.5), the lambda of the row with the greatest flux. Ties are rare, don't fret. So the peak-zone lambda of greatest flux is 4846 angstrom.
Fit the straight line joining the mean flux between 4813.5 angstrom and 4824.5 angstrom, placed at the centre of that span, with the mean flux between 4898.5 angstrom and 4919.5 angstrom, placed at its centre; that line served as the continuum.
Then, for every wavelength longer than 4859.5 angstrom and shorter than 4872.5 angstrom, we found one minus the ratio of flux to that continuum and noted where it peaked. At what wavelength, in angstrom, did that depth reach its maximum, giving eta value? 4872 angstrom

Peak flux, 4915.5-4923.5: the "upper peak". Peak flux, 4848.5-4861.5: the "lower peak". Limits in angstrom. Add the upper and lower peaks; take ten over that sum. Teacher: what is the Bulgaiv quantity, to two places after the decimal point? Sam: 0.61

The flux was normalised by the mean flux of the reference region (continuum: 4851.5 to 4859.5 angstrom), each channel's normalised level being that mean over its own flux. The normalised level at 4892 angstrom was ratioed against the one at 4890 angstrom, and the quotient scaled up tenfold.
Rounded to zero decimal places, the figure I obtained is 11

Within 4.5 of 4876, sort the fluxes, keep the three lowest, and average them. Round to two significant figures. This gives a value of 6.2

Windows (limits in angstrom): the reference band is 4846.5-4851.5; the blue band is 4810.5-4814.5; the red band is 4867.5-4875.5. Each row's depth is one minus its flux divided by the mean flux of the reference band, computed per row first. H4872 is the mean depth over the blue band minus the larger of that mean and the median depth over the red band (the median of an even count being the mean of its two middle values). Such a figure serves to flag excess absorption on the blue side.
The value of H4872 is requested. -0.10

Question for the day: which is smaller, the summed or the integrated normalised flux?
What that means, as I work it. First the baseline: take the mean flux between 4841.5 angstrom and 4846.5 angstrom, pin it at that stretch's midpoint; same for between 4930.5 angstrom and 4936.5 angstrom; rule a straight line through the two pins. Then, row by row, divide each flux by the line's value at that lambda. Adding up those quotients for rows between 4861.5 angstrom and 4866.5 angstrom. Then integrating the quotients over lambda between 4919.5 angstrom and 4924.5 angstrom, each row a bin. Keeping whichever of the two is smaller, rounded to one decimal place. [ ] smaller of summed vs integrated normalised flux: 4.2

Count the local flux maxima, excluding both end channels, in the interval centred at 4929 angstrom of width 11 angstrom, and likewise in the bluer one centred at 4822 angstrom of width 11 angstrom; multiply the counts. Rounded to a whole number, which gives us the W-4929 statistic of 9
